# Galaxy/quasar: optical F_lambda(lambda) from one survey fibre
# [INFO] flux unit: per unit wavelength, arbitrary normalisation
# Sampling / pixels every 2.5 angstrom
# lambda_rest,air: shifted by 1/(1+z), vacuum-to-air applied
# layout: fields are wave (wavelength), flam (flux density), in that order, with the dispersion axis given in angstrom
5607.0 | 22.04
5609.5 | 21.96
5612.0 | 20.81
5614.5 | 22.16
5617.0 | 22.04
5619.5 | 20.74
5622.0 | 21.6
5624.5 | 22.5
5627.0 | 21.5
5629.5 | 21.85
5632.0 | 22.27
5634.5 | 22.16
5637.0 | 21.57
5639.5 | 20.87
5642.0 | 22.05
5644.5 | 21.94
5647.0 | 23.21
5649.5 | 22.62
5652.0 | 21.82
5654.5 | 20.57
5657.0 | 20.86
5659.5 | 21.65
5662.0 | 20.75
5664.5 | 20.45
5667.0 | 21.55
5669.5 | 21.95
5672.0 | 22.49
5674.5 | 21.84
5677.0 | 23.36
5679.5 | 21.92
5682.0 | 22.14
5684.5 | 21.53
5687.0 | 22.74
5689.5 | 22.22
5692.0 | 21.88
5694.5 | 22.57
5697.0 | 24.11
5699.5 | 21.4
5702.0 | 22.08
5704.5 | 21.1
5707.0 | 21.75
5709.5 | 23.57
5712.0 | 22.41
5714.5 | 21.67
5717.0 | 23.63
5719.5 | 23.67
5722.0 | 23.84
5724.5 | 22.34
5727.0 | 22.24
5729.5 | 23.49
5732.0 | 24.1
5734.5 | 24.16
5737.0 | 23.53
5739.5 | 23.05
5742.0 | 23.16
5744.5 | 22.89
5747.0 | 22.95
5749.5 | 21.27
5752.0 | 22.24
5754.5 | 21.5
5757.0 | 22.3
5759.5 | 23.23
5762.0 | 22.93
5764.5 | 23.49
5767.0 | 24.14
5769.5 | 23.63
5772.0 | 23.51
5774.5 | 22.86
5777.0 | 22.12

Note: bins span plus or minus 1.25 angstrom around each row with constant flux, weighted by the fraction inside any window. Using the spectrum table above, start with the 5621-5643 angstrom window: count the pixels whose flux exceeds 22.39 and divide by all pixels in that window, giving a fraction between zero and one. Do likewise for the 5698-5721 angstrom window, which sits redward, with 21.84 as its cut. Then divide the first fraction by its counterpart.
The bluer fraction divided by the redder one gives 0.20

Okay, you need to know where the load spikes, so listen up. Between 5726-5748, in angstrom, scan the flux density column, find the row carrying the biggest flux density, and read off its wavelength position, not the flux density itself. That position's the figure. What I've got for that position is 5734.5 angstrom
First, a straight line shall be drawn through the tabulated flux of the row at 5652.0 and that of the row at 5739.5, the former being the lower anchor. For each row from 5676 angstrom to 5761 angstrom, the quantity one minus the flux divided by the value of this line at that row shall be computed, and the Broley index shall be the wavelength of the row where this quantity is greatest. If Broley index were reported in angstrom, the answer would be 5749.5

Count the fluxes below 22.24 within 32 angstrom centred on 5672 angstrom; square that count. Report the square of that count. 100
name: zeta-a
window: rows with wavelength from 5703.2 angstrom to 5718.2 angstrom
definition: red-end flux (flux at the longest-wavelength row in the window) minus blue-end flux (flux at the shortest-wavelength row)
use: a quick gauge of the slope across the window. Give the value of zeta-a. 2.5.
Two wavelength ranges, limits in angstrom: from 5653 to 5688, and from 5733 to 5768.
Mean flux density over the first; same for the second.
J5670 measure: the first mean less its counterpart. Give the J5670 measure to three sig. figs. -1.22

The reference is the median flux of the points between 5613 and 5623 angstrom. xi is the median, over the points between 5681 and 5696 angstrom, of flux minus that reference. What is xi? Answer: 0.36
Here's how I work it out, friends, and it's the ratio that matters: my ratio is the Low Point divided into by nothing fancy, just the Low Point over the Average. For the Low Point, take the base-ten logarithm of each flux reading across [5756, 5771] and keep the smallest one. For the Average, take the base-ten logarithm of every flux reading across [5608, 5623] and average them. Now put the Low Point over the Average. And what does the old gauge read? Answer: 1.01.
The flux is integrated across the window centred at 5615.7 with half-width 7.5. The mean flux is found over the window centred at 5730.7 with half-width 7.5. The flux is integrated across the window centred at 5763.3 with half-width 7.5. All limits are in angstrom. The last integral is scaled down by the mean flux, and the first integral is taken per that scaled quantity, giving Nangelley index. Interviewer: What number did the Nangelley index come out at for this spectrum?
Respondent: 21.6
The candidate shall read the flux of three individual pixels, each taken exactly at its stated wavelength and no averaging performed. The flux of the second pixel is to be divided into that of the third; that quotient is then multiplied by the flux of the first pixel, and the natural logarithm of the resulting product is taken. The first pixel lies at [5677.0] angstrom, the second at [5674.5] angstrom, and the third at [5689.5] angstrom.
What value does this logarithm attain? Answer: 3.17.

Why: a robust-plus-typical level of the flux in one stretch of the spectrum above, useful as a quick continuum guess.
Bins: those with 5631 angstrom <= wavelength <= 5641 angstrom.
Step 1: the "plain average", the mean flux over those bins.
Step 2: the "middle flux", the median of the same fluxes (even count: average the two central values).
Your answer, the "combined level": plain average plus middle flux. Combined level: 43.6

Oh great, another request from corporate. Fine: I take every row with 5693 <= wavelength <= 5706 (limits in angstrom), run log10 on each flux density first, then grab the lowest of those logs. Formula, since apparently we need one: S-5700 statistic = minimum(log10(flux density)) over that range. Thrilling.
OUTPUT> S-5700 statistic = 1.32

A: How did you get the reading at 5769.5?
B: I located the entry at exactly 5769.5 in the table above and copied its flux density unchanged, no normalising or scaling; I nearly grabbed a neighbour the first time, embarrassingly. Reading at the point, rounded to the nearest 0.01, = 23.63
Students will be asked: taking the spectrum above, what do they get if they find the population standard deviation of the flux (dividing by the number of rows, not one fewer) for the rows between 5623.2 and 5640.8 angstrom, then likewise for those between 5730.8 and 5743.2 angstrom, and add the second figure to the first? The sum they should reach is 0.98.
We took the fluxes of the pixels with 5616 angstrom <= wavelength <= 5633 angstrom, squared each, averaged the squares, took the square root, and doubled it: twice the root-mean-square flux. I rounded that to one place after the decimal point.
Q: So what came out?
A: 43.6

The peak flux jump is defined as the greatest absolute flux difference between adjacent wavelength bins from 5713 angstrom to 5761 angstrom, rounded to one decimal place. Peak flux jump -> 2.0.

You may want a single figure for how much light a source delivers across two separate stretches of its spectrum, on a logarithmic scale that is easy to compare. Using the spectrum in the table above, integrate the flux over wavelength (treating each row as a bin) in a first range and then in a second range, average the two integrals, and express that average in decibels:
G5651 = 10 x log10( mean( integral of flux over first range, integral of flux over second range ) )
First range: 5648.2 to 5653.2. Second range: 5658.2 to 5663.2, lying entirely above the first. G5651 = 20.4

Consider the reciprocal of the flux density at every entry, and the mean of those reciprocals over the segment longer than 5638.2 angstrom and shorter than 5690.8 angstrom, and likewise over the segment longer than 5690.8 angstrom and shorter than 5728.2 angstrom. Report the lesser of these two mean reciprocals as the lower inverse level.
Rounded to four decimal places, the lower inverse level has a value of 0.0444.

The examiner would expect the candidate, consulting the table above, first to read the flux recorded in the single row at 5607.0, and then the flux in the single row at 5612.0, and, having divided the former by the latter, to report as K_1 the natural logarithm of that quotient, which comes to 0.06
